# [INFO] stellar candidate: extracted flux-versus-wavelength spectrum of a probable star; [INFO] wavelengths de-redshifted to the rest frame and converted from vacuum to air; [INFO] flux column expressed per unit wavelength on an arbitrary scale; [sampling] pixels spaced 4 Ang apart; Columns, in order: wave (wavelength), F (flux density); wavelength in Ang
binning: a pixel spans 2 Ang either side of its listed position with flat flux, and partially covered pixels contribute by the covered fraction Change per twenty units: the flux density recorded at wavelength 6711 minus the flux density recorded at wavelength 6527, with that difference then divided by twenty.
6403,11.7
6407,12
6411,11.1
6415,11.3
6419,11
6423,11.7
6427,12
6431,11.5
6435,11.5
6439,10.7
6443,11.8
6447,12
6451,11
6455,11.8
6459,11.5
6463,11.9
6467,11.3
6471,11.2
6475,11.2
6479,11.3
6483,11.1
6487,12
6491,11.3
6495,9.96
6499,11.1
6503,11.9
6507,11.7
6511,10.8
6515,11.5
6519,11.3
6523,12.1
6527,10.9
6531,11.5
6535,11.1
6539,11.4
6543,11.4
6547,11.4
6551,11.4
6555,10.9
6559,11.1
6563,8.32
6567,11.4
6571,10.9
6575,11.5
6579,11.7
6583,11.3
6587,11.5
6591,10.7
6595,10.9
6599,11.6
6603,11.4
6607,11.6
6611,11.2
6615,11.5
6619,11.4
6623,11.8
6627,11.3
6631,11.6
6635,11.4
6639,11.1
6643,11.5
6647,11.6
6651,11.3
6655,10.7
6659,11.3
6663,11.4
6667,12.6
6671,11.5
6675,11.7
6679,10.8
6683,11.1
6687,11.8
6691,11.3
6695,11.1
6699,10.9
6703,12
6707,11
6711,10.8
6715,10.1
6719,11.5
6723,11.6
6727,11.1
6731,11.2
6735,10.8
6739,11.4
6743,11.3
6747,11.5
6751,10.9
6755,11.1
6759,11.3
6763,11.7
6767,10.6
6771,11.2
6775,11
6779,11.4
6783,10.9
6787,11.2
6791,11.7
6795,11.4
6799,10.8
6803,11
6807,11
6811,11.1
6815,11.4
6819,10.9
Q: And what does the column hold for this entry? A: -0.005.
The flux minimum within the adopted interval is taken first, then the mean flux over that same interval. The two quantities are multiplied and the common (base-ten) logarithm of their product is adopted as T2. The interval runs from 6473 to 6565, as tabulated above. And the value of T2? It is 1.968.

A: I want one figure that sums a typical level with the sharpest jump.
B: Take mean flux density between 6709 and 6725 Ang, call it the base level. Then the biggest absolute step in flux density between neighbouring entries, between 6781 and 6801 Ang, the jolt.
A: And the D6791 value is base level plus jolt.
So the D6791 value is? 11.6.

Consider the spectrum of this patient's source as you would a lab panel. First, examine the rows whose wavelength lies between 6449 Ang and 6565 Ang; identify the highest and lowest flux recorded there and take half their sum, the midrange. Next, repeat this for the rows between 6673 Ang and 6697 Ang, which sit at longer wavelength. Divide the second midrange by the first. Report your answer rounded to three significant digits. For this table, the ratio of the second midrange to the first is 1.11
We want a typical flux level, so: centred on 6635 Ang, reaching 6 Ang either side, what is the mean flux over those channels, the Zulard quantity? 11.37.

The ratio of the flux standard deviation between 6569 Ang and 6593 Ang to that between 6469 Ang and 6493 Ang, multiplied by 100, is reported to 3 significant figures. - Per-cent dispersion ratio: 119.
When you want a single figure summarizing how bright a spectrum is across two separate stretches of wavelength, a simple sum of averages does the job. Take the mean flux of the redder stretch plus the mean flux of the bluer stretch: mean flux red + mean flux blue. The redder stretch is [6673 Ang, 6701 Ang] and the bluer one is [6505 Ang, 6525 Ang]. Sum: 22.7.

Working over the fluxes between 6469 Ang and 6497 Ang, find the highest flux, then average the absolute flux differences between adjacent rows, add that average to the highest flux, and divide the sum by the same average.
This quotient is 23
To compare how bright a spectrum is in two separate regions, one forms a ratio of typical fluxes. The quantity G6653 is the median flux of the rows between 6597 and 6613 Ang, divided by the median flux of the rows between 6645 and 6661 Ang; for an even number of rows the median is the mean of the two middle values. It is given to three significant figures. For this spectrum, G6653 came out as 1.02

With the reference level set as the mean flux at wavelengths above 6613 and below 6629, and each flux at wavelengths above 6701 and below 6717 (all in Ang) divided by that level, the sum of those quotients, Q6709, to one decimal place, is 3.8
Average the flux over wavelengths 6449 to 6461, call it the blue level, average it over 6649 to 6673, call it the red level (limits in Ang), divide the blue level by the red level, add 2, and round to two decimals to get 3.00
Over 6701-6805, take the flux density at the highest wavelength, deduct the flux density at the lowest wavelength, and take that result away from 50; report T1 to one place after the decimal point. 51.0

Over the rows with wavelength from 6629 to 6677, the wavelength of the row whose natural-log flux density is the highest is 6667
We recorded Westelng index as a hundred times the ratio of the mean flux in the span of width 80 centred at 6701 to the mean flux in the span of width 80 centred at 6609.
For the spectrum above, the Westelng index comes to 99.2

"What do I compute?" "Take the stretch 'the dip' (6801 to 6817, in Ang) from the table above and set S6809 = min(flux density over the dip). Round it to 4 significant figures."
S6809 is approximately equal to 11.00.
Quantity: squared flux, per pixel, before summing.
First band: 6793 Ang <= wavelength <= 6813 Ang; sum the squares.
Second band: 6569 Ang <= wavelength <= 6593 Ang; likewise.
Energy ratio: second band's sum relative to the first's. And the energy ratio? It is 1.25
